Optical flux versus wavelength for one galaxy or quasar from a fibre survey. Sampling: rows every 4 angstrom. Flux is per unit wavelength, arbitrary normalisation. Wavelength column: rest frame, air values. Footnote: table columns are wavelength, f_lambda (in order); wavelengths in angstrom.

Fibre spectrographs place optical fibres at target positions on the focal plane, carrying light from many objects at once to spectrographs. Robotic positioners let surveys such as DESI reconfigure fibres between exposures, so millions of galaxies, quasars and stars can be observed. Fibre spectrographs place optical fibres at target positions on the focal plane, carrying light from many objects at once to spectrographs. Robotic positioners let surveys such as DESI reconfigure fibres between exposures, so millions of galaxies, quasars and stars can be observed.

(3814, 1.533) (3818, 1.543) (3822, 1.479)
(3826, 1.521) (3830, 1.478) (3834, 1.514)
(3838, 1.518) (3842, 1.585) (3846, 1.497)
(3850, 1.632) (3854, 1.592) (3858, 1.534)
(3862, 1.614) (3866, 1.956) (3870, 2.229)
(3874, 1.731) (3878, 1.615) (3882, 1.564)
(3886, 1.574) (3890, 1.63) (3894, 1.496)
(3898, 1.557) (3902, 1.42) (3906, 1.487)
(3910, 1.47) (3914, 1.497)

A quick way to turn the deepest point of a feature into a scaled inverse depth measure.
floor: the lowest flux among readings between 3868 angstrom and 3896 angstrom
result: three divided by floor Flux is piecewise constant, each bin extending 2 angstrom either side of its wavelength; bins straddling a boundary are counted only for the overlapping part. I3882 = 2.01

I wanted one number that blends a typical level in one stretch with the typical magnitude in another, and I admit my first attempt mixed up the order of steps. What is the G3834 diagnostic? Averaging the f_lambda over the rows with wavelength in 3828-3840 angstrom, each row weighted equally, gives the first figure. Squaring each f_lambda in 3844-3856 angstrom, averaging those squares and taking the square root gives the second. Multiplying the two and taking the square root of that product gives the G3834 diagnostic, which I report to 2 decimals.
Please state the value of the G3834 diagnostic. 1.54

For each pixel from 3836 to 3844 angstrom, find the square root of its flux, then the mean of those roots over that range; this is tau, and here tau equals 1.246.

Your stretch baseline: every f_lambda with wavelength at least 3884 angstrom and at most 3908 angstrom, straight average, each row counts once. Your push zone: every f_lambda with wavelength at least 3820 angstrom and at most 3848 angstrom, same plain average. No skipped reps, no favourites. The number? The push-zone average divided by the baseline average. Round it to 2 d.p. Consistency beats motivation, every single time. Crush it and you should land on 0.99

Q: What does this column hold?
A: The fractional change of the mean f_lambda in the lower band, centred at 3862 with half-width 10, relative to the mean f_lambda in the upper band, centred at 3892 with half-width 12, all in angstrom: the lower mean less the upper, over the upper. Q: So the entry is 0.16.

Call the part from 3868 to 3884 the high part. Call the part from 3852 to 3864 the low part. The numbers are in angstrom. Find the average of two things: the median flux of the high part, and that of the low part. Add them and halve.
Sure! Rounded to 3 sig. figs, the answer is 1.63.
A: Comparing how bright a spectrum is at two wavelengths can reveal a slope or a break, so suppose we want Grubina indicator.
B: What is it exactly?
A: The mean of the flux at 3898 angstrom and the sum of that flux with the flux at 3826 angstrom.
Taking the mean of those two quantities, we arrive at 2.32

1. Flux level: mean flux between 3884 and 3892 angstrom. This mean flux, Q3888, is 1.60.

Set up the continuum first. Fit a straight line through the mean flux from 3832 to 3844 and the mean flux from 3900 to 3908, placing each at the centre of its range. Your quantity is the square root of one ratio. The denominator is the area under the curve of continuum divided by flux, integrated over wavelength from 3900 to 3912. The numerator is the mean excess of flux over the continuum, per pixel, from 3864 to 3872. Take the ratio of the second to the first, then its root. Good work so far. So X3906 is 0.22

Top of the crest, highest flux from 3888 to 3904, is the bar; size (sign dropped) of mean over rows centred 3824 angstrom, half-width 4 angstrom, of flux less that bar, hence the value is 0.130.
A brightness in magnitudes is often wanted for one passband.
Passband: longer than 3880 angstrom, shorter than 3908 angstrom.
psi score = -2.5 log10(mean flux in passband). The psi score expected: -0.464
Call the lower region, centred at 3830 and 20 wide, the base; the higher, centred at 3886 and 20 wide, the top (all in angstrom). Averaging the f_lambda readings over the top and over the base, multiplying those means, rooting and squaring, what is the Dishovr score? 2.37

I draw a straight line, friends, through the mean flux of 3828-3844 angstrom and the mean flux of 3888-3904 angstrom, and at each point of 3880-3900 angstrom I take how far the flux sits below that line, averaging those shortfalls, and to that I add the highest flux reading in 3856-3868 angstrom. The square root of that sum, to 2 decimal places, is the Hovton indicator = 1.38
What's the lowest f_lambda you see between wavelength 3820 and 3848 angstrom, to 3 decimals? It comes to 1.478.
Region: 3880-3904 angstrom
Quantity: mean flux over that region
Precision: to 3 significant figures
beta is 1.54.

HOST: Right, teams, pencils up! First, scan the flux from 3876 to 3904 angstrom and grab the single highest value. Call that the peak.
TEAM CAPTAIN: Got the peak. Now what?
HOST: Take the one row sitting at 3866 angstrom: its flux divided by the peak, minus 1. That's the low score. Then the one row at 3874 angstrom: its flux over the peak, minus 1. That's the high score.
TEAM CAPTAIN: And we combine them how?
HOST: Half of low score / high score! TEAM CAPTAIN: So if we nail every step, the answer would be 1.6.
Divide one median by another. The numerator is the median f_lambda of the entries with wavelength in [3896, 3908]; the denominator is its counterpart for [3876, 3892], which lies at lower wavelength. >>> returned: 0.93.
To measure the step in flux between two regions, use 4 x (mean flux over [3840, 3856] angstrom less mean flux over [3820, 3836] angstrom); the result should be 0.31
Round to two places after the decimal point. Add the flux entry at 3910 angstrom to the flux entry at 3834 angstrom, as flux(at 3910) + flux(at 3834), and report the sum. 2.98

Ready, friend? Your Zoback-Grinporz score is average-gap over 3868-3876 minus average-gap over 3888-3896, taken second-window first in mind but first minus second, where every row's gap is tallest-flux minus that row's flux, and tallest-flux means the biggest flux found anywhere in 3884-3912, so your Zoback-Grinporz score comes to -0.42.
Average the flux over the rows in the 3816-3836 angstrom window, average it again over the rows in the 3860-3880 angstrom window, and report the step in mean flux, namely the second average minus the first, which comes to 0.32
